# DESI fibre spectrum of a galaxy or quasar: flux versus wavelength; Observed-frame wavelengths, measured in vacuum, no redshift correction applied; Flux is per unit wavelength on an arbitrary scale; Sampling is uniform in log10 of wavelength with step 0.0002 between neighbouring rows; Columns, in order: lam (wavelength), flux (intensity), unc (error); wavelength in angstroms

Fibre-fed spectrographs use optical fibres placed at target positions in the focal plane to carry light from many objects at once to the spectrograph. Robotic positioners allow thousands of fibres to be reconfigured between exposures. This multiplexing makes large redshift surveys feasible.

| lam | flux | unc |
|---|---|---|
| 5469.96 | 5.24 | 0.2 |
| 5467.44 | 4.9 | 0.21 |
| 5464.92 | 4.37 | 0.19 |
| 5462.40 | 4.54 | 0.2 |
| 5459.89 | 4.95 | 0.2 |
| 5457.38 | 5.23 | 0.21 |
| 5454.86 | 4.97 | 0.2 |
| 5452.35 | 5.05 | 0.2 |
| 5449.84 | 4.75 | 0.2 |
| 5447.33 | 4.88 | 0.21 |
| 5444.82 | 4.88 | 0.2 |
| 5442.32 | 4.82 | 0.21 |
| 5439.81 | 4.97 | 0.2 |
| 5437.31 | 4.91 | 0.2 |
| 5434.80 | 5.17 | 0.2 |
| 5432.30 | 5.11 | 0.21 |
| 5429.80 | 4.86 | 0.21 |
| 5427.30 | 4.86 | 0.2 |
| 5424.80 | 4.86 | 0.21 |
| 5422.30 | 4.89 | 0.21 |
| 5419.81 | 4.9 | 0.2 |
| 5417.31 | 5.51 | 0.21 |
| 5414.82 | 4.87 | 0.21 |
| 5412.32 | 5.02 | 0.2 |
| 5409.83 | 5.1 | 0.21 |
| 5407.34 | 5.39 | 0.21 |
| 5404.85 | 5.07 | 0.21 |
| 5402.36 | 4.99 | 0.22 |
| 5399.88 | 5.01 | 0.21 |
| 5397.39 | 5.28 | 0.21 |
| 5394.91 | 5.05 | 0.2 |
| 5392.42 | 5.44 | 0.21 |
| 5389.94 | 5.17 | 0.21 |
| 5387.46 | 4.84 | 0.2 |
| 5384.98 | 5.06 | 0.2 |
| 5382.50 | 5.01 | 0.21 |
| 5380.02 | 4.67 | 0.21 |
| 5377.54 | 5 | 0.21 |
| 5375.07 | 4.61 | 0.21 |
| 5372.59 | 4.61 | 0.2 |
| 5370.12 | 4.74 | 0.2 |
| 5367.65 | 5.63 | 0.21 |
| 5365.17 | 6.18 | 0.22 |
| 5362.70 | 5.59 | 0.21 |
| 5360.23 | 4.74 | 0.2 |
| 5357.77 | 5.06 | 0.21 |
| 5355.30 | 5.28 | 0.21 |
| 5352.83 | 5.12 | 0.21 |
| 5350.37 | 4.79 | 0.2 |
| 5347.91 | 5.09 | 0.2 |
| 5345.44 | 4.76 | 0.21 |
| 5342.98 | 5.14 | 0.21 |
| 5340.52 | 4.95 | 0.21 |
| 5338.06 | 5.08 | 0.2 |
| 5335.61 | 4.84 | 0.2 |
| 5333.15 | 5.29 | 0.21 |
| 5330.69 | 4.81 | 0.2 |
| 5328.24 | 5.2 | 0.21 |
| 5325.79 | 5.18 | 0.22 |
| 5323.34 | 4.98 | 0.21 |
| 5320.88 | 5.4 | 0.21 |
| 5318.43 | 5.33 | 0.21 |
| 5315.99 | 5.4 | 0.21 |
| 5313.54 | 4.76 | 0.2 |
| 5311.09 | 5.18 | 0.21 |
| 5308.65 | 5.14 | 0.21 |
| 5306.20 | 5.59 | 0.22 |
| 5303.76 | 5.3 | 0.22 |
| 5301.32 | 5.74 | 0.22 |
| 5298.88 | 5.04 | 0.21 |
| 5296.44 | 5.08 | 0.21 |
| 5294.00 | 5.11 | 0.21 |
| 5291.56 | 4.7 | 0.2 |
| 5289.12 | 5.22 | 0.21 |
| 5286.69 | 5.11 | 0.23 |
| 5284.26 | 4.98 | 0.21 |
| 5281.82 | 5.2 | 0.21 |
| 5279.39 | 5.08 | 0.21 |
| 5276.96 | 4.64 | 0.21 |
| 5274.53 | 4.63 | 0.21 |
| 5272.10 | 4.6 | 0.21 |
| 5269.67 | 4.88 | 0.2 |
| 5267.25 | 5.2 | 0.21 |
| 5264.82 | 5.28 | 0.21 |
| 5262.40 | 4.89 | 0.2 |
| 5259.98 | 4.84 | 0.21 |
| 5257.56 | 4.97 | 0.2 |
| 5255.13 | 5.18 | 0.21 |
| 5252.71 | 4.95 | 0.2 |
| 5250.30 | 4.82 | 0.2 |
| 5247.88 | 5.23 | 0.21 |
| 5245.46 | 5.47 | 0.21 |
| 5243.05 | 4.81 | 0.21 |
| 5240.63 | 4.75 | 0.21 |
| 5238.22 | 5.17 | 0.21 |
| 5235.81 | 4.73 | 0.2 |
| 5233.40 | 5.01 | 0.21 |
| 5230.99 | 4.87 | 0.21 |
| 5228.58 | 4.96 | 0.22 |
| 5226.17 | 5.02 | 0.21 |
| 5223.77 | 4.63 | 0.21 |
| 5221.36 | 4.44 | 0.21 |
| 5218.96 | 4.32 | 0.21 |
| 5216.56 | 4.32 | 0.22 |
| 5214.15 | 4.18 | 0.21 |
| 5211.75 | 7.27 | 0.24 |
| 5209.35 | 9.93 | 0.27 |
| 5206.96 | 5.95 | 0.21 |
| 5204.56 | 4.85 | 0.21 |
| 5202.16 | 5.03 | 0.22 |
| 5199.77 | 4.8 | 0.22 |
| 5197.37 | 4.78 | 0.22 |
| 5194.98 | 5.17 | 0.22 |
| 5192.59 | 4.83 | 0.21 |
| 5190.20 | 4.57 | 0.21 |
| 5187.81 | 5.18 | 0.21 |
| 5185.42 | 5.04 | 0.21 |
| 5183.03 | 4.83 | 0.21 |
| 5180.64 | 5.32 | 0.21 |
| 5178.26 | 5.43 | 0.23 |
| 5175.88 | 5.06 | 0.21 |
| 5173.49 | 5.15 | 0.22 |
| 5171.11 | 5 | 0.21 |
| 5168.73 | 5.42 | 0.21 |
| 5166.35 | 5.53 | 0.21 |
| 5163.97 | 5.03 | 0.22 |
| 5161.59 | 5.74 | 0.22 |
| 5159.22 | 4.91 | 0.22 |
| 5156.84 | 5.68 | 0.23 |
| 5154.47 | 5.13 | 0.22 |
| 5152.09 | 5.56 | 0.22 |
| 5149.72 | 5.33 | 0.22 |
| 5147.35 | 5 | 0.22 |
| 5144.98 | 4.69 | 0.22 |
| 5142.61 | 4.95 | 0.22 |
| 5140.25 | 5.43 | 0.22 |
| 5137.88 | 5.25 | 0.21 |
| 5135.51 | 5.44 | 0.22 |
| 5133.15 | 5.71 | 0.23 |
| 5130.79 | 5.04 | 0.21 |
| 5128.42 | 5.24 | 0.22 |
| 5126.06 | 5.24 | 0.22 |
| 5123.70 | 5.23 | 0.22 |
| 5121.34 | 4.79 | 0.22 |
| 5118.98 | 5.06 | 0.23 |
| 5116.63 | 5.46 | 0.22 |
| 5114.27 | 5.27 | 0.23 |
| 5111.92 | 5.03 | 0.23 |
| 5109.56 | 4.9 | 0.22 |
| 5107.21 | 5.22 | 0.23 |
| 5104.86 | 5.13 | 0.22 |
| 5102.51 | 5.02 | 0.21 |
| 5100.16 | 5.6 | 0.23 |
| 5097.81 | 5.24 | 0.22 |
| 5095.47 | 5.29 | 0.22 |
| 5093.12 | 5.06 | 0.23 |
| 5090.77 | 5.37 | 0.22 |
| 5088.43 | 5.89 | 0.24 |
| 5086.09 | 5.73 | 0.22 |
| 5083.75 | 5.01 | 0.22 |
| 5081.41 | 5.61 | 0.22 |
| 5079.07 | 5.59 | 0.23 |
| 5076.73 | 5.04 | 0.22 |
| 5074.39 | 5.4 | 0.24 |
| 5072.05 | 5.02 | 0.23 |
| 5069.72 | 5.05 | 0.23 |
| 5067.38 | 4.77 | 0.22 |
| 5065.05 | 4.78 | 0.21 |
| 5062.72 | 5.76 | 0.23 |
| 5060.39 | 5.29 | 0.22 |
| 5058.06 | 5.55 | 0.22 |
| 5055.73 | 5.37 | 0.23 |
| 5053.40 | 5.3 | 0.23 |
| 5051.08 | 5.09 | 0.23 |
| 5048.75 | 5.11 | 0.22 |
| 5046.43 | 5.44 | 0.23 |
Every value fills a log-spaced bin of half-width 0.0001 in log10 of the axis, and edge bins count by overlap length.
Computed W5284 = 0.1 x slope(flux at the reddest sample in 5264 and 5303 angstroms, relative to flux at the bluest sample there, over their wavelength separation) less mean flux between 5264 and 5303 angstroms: -5.03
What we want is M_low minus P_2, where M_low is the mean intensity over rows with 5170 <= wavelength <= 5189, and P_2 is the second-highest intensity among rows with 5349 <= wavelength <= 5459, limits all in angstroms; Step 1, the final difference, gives -0.50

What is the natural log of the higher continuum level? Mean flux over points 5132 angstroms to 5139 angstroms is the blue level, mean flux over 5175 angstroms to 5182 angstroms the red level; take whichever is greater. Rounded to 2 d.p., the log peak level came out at 1.70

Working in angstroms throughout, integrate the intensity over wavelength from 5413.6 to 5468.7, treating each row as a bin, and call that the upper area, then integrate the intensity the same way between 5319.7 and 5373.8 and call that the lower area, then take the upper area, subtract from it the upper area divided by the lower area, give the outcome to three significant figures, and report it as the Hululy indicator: 270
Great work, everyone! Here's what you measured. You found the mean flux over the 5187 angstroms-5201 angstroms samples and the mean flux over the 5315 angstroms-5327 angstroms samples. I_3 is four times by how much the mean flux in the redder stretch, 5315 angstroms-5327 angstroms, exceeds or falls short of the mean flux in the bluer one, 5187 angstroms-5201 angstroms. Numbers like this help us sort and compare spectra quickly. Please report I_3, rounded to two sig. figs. 1.5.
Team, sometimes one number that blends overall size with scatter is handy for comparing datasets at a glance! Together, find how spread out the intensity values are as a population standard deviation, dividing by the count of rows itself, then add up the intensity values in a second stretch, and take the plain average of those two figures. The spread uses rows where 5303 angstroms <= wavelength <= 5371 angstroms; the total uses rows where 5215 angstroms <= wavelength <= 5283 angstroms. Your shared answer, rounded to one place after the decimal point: 68.6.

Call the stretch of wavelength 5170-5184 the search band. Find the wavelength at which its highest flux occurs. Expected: 5178.26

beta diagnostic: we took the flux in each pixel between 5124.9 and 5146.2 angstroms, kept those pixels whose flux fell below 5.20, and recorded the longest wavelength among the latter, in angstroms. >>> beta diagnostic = 5144.98 angstroms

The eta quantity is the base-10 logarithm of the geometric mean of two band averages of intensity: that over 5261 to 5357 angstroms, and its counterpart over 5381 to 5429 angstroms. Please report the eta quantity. 0.705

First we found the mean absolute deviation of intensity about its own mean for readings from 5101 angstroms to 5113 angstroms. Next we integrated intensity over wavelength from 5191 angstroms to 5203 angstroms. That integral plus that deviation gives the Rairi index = 59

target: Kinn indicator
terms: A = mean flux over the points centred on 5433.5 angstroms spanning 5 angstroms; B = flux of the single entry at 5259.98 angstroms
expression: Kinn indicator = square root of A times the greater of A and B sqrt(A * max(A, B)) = 5.14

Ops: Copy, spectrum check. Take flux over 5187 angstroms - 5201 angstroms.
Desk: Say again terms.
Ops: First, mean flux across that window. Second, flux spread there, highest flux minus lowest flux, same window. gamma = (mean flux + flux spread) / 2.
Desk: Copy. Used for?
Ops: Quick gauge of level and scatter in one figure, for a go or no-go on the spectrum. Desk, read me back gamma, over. 2.75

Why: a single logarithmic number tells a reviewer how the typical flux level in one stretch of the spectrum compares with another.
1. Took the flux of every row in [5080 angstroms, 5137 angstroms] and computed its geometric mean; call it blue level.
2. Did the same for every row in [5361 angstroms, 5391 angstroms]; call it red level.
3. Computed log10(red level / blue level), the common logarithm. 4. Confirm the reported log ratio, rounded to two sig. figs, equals -0.016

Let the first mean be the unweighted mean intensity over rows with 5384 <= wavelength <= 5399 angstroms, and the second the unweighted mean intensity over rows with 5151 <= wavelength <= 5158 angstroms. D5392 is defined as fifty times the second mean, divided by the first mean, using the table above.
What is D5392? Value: 53.1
